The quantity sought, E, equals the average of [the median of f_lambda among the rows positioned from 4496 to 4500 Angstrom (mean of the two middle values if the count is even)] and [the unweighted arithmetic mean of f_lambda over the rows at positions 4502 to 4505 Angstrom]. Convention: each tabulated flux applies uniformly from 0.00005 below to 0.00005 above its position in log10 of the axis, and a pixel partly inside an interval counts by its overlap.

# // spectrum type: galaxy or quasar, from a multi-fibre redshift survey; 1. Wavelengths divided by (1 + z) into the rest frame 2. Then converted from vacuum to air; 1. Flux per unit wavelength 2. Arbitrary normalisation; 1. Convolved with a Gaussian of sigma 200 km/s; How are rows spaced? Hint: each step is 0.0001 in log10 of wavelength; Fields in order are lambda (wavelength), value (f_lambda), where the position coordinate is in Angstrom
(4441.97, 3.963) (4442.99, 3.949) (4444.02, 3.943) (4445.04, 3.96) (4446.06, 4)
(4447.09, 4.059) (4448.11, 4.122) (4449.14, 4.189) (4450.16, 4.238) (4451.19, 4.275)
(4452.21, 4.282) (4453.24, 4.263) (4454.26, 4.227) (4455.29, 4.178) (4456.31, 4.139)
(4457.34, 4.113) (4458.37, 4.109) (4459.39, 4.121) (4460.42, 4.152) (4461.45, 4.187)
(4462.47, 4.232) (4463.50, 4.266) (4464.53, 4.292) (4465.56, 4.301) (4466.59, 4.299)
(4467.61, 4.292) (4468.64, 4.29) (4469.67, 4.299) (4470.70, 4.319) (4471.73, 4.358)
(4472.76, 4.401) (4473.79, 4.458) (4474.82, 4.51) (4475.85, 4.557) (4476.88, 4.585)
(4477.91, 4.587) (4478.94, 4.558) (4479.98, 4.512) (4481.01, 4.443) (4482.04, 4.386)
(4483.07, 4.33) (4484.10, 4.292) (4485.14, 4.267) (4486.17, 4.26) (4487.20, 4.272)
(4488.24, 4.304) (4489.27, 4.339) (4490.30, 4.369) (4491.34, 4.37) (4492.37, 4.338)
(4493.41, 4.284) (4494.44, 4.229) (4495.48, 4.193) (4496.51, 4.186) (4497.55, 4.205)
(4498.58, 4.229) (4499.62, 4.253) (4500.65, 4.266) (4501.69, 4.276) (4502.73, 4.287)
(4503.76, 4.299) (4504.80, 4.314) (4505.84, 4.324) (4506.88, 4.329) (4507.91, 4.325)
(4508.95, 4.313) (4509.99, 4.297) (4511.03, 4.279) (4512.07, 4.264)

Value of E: 4.26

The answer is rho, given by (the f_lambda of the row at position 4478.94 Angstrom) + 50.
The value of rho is 54.6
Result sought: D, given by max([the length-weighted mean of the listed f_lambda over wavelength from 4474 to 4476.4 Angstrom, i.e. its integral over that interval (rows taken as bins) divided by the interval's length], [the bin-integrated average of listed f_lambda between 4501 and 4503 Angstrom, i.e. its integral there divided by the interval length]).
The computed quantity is 4.53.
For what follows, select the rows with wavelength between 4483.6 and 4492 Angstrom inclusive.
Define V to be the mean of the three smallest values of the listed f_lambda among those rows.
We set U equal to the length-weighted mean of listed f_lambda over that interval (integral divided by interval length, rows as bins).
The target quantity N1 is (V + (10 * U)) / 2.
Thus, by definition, 23.7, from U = 4.31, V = 4.27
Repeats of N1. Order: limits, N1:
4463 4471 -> 23.6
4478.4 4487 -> 24.0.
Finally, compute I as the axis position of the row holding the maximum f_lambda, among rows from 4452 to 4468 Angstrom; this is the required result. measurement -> 4465.56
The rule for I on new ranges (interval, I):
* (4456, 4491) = 4477.91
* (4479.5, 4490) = 4479.98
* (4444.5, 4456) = 4452.21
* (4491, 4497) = 4491.34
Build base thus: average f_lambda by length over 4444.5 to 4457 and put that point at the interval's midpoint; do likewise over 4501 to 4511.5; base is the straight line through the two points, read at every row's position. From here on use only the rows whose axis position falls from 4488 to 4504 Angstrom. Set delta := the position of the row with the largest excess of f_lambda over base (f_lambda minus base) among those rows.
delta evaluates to 4490.30 Angstrom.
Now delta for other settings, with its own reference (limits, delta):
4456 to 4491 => 4476.88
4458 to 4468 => 4465.56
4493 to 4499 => 4493.41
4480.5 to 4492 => 4481.01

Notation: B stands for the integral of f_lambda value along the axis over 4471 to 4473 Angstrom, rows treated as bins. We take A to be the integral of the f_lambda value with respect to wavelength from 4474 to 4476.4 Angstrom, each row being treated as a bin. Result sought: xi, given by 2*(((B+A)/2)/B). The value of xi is 2.24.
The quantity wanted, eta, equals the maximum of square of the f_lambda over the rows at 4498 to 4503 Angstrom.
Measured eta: 18.4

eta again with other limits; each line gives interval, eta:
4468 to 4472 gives 19.0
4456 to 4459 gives 17.1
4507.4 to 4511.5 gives 18.7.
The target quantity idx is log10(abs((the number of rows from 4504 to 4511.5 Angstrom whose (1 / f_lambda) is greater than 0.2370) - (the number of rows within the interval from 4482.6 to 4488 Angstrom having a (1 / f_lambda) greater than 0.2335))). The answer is 0.5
